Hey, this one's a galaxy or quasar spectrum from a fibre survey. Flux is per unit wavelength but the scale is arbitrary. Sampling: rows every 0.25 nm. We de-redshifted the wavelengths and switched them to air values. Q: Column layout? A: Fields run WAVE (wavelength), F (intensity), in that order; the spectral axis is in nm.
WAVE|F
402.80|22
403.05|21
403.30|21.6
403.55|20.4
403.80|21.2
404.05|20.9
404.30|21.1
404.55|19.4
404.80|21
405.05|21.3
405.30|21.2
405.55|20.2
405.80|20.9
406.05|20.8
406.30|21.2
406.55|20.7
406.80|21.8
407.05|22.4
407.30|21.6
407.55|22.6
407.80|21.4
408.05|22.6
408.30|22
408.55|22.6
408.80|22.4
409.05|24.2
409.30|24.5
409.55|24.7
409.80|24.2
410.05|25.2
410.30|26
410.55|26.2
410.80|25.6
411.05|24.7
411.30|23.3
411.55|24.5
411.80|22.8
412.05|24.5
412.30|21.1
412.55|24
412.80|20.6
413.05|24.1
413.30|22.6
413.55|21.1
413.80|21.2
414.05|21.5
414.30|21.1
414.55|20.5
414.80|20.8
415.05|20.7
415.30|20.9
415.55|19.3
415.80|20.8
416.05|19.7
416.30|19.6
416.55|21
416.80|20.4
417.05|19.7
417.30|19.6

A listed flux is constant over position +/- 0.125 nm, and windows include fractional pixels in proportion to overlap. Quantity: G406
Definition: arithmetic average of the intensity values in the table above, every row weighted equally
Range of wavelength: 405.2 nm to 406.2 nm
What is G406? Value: 20.8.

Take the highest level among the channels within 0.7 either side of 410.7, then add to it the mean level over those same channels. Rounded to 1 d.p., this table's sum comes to 51.4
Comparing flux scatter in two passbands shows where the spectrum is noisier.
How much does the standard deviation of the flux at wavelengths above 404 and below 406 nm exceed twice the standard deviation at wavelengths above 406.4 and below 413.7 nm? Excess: -2.6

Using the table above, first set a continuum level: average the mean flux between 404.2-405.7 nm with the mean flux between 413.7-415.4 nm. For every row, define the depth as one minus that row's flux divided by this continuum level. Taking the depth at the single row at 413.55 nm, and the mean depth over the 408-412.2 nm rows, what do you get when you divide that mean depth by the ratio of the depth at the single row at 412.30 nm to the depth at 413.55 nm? -0.16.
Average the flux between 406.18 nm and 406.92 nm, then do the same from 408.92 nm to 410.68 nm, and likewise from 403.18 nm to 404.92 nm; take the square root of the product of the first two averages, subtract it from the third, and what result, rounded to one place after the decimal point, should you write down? -2.2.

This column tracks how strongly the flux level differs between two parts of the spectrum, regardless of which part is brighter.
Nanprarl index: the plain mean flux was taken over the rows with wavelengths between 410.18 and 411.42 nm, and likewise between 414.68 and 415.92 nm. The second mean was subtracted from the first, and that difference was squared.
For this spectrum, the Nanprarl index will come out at 22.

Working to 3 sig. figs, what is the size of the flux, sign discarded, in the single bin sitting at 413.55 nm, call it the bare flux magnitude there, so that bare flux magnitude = 21.1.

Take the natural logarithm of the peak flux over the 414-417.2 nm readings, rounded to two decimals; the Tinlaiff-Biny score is 3.07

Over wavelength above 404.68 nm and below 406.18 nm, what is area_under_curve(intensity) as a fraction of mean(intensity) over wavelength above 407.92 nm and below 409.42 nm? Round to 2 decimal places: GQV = 1.36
